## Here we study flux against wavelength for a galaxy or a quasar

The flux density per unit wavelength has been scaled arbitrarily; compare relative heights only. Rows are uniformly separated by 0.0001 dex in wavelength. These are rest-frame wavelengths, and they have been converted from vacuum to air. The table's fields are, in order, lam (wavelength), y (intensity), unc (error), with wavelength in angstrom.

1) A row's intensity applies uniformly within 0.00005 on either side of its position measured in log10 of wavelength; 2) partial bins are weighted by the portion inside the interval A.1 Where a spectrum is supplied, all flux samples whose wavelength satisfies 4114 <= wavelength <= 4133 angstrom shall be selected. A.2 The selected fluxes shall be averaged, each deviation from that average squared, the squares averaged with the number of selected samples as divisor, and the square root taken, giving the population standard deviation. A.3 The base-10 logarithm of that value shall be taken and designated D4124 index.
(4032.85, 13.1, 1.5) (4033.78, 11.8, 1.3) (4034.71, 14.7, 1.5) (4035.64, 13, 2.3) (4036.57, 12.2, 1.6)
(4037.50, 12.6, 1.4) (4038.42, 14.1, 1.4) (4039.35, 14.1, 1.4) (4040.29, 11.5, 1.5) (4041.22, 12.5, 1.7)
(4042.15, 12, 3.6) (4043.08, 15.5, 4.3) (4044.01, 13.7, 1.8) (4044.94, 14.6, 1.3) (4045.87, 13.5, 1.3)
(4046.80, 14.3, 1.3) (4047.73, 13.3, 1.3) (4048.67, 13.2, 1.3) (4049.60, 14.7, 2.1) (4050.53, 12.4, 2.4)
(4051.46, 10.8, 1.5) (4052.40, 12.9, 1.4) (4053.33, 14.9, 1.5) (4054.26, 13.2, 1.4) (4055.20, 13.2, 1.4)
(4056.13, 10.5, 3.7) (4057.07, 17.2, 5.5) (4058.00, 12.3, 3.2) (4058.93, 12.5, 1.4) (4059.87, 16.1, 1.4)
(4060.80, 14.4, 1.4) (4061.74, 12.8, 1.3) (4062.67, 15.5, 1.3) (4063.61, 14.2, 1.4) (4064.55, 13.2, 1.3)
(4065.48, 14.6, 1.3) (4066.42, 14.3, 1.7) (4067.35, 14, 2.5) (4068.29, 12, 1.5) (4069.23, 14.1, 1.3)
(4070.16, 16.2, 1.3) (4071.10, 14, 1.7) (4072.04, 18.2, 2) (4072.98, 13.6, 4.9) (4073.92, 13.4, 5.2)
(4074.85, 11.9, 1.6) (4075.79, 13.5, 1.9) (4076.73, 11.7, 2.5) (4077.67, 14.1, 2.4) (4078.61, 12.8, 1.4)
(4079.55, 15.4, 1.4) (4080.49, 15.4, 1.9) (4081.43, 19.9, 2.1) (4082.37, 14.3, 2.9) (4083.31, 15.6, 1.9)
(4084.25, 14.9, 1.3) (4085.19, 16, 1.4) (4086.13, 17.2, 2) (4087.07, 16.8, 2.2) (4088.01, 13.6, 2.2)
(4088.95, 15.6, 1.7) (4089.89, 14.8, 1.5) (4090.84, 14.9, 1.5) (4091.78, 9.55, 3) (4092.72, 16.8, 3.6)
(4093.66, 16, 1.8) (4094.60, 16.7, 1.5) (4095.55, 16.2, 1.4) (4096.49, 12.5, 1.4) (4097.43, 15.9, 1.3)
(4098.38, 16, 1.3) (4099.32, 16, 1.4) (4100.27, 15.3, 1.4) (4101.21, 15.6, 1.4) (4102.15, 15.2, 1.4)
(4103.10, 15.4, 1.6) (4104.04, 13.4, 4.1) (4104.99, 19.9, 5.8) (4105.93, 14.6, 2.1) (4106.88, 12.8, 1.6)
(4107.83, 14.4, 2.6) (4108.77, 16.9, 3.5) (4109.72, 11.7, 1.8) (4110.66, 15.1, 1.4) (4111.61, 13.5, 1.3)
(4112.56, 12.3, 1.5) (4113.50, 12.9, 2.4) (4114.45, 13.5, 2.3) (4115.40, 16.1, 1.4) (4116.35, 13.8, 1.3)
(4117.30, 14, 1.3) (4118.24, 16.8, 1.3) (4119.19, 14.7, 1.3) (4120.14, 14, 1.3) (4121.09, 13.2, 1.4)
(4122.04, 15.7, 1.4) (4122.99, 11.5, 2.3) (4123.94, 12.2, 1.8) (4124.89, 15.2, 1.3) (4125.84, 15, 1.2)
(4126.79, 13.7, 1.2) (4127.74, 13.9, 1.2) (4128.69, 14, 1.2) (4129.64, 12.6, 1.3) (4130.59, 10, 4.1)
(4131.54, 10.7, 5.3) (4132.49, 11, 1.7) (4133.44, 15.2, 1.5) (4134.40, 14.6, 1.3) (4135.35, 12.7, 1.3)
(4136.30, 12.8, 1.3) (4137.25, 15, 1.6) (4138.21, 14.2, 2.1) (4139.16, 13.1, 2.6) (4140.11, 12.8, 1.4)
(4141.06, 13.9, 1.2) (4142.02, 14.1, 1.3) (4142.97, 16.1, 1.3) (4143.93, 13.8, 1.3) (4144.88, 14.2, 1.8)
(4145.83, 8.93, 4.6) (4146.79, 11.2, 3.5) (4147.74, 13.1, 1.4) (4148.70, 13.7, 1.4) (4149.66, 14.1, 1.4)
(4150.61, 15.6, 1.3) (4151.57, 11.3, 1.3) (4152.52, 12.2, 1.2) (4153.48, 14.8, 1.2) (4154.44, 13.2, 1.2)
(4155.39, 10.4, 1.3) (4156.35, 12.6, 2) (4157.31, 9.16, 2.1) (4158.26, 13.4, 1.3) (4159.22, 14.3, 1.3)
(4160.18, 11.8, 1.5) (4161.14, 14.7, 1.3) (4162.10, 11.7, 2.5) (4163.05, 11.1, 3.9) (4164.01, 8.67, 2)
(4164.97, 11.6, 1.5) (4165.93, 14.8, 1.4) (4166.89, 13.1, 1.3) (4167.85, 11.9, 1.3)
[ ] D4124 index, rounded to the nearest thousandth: 0.249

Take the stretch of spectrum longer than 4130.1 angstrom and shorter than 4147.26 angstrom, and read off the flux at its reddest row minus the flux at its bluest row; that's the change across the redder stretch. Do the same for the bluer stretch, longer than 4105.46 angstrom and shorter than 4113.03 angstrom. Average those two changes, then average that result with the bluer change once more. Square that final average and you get 2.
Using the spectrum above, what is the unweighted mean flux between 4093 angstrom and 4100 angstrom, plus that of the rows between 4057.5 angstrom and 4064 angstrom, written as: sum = 29.6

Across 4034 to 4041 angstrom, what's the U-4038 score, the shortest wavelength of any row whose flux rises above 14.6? 4034.71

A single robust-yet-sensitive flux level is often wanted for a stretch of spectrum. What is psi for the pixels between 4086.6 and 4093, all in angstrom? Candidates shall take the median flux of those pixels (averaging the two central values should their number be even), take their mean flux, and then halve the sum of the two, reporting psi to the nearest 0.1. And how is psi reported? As 14.7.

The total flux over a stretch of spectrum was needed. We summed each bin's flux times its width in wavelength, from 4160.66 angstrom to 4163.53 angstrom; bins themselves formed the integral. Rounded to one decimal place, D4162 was 35.9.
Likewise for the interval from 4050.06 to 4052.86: 33.7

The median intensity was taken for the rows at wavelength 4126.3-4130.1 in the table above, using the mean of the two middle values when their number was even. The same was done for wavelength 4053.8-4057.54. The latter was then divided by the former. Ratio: 0.96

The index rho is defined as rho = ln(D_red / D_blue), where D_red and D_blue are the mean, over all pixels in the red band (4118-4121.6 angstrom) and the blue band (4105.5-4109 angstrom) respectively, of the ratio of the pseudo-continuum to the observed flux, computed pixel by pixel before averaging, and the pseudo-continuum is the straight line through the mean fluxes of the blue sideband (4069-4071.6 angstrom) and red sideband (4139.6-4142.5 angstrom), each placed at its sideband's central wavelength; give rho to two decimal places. -0.02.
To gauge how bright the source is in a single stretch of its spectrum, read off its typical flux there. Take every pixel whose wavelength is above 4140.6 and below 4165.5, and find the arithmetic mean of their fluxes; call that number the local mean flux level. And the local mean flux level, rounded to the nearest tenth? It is 12.7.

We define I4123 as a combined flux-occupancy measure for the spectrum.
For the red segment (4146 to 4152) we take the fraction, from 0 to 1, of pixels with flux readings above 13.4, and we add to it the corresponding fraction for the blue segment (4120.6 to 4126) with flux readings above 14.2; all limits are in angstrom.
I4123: 1.00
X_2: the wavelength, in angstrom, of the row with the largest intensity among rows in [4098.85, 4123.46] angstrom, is 4104.99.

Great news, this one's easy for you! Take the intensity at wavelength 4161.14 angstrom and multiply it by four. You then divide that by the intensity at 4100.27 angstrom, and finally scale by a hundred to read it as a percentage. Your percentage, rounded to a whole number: 384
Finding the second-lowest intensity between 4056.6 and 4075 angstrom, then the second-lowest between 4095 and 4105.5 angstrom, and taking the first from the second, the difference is 1.4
